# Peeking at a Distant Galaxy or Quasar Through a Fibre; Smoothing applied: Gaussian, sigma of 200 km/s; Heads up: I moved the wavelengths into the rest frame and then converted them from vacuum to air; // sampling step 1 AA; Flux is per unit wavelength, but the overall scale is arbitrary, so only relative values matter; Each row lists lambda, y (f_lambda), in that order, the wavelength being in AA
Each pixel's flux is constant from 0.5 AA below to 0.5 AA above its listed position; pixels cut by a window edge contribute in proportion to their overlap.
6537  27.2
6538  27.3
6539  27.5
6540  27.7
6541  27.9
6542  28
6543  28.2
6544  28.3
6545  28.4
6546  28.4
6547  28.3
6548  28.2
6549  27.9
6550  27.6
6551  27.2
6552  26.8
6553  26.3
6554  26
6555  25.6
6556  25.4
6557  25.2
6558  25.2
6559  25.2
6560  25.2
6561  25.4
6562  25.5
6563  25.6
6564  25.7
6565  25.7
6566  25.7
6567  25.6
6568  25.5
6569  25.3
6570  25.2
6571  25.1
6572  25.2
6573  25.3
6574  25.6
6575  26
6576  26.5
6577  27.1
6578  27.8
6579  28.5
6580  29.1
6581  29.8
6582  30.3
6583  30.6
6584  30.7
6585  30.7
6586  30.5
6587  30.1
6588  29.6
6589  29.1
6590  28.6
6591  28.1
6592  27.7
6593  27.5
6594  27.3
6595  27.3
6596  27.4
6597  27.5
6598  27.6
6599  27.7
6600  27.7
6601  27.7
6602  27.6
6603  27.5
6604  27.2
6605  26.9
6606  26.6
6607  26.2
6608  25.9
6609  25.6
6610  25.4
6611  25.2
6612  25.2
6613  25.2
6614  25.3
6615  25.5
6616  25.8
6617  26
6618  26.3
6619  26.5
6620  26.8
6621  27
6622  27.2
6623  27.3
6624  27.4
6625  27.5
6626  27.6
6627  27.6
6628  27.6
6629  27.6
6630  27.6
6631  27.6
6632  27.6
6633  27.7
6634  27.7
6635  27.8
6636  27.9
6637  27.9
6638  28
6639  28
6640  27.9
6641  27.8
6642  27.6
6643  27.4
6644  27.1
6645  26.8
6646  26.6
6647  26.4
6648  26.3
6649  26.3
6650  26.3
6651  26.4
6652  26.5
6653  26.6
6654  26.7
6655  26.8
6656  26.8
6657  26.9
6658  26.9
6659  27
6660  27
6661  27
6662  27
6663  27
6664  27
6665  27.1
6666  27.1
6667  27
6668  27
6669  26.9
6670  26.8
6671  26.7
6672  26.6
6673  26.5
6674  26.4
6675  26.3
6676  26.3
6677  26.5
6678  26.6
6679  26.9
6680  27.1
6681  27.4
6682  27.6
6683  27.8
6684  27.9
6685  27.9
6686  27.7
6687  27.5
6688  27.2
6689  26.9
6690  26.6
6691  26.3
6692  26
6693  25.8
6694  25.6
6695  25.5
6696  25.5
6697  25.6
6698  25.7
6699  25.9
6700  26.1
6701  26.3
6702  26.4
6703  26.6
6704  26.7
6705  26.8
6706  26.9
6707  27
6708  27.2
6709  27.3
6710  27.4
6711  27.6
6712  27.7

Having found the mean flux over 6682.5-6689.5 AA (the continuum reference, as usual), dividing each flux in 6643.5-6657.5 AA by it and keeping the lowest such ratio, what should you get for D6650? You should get 0.95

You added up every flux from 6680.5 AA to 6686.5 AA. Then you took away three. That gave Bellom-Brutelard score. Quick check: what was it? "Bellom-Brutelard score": 163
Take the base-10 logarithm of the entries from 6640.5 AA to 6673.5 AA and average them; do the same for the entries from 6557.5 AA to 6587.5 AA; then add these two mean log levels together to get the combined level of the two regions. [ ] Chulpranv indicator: 2.86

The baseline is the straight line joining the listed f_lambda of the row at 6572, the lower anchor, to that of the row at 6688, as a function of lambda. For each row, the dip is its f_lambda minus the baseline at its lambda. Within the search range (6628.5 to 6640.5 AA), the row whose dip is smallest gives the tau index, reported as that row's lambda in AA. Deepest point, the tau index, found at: 6632 AA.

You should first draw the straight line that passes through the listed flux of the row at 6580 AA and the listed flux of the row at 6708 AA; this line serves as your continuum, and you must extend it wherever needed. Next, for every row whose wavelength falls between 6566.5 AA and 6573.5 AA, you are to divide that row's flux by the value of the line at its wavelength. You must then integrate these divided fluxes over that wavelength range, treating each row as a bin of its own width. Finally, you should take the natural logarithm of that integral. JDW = 1.8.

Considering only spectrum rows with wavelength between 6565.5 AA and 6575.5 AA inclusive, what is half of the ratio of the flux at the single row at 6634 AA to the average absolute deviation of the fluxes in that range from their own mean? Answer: 60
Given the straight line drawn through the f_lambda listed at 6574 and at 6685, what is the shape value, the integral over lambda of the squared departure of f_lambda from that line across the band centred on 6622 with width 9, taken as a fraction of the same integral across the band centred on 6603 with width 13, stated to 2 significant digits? 0.19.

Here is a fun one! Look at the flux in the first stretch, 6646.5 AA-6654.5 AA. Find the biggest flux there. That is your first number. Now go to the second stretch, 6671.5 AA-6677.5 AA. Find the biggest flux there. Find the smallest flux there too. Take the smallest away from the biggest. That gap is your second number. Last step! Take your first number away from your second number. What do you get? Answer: -26.4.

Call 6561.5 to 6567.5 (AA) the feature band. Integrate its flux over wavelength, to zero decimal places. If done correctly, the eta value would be 154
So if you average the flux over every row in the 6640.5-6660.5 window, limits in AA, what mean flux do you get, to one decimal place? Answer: 26.8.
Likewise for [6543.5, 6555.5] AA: 27.4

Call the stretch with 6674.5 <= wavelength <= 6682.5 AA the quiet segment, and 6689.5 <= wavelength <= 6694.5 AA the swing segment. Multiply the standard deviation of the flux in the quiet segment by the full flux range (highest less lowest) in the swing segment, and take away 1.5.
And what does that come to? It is -1.0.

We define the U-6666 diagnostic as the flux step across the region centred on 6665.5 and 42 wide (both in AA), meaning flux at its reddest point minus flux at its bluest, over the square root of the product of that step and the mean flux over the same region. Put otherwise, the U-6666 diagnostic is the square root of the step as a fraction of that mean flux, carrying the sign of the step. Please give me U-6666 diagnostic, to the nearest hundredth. 0.18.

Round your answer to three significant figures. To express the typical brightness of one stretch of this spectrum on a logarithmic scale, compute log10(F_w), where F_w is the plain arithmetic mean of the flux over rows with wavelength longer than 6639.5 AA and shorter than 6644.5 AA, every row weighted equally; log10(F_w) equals 1.44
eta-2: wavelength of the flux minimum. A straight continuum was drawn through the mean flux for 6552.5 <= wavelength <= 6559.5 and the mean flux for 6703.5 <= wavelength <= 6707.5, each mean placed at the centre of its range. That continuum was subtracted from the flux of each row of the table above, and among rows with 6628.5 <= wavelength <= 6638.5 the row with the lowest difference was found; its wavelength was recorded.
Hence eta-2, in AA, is 6632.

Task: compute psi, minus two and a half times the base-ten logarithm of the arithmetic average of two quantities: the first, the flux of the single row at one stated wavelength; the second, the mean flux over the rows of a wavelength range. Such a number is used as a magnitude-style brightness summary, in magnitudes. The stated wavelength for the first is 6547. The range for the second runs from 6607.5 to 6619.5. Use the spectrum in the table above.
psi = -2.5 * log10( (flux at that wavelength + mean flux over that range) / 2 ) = -3.58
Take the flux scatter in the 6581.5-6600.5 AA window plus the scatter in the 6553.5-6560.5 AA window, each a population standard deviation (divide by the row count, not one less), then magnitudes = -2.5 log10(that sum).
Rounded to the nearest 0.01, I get -0.52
